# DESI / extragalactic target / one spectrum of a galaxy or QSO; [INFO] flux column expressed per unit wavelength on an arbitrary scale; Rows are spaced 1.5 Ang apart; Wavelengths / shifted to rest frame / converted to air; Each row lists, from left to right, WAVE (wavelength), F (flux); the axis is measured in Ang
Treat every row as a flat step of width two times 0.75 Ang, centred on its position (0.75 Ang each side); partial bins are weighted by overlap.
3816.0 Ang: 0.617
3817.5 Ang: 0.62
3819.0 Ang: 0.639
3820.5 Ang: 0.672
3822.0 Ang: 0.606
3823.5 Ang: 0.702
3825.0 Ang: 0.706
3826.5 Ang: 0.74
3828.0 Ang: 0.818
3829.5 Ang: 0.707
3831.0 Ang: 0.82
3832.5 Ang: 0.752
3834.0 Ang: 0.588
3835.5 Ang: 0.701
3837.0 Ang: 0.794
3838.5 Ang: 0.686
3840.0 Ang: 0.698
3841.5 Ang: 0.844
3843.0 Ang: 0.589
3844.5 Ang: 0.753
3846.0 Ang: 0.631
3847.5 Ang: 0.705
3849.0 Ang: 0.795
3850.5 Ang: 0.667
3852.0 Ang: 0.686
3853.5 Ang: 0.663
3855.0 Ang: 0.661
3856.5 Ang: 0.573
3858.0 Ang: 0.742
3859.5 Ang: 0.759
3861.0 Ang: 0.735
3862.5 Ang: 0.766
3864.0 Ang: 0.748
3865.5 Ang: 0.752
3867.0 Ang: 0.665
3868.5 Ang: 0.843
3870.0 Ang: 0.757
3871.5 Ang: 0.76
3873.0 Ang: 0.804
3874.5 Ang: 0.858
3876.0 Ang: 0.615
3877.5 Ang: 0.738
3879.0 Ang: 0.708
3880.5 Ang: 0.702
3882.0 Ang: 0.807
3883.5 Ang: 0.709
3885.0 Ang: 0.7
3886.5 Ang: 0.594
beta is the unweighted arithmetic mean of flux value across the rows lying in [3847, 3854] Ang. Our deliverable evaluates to 0.703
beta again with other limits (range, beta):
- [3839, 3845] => 0.721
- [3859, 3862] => 0.747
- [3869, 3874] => 0.774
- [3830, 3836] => 0.715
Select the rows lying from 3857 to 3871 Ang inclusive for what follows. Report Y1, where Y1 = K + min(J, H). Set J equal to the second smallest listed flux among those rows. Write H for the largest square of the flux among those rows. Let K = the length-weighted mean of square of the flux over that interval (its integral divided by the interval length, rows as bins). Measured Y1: 1.27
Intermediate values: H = 0.711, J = 0.735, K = 0.56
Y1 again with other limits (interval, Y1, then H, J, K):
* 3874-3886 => 1.23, 0.736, 0.7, 0.53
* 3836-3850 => 1.16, 0.712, 0.631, 0.52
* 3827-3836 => 1.21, 0.672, 0.701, 0.54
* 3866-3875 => 1.35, 0.736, 0.757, 0.61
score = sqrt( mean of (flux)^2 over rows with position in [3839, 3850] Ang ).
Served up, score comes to 0.721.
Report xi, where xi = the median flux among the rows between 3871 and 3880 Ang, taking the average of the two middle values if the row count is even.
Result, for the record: 0.75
